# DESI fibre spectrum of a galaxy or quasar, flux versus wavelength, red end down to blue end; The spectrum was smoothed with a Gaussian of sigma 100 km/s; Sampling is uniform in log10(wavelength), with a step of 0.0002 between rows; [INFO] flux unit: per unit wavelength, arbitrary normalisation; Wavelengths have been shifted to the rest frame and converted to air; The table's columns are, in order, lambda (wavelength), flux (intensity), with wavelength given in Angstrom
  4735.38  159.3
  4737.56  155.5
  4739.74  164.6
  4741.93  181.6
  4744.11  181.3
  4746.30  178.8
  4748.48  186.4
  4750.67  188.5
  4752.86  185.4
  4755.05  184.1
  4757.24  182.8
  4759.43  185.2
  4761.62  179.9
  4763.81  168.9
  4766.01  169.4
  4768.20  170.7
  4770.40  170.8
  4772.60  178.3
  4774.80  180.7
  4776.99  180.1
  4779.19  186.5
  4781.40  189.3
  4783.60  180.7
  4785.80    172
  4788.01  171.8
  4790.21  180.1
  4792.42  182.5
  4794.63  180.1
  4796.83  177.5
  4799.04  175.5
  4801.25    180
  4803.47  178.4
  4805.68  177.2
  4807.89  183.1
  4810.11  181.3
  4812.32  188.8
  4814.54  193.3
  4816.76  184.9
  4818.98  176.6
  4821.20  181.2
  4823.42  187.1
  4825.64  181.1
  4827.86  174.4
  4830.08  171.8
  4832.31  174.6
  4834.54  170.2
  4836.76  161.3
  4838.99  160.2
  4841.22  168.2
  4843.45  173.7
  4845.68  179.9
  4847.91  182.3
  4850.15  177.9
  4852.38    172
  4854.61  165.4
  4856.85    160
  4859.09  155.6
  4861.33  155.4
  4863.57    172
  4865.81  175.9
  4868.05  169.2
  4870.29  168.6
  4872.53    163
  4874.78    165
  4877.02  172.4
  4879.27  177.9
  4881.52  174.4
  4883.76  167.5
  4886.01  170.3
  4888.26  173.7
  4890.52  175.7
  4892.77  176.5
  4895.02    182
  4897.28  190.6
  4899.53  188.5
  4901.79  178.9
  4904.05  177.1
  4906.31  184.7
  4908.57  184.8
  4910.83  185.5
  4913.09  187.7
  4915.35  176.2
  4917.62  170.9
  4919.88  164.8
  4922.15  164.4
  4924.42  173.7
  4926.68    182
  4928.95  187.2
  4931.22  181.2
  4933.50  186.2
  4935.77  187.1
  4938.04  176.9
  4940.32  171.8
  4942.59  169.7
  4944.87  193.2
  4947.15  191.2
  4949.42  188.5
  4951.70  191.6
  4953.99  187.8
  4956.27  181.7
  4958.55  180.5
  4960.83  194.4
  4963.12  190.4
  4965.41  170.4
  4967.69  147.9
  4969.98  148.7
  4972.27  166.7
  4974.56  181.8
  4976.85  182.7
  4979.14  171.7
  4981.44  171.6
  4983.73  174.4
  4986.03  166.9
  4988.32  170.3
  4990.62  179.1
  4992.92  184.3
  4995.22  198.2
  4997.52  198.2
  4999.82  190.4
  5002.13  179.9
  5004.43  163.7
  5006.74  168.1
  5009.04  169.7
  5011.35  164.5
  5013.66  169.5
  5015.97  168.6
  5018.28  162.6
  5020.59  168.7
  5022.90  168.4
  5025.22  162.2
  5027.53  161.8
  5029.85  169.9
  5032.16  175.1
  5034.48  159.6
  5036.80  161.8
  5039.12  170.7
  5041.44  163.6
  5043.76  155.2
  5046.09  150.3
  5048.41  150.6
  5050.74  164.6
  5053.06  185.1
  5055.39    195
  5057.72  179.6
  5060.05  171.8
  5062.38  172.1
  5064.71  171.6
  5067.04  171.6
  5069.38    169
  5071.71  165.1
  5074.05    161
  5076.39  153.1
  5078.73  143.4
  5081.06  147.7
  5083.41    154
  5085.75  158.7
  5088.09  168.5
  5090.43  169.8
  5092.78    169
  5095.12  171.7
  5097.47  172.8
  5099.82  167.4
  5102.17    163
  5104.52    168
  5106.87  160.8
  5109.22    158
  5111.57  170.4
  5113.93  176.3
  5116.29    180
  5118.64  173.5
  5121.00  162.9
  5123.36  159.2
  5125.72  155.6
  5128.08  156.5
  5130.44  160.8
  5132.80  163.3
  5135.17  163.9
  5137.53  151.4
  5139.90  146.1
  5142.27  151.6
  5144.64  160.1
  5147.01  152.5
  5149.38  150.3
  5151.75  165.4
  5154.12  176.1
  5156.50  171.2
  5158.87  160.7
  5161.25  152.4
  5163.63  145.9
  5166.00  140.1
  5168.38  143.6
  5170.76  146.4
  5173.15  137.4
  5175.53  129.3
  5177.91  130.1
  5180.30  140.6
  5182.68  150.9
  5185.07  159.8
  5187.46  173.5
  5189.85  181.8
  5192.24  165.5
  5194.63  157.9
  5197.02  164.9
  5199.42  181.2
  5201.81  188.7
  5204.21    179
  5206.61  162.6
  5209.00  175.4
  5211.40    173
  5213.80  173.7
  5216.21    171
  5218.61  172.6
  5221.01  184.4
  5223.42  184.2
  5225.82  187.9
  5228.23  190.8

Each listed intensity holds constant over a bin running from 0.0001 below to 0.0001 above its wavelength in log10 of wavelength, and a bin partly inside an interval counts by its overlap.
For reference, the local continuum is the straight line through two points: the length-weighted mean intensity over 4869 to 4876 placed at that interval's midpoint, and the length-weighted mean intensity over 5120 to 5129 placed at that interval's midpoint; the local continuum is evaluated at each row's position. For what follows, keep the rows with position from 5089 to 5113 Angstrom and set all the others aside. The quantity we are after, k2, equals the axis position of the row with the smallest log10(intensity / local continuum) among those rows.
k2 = 5109.22 Angstrom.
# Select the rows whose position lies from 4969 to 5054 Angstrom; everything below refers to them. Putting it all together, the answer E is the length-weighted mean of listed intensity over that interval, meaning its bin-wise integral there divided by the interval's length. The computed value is 170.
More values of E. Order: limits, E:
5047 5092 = 166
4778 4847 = 178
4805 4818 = 185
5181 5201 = 167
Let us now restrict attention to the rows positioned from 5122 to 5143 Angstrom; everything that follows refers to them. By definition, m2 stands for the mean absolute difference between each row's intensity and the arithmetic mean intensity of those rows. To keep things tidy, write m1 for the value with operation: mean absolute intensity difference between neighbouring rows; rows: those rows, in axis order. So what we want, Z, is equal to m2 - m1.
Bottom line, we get 0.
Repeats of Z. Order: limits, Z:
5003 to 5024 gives -1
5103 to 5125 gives 0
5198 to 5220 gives -2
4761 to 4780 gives 2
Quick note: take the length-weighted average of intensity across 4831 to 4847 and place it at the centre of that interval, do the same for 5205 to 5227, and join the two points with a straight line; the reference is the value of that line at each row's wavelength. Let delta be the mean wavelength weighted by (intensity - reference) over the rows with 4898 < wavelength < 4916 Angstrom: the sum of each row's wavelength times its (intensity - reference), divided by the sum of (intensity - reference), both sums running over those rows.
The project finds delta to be 4907.2 Angstrom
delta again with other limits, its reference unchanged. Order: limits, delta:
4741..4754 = 4748.0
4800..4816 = 4809.4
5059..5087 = 5078.3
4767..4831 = 4800.6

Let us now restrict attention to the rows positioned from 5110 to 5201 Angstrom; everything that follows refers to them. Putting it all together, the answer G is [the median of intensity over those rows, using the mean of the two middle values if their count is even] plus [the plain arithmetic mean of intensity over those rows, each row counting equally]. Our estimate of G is 318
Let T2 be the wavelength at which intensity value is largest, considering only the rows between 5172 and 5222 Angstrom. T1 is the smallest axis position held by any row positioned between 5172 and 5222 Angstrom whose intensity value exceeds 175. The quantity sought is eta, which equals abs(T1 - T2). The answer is 12.0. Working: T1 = 5189.85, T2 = 5201.81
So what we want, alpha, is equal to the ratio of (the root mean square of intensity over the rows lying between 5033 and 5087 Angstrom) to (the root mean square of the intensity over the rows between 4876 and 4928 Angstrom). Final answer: 0.93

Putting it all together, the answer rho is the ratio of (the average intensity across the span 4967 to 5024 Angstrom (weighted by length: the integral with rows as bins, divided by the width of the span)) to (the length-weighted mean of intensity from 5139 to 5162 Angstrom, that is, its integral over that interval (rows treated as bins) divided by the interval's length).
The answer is 1.09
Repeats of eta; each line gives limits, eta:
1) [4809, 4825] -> 4.4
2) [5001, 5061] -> 53.3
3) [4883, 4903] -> 6.8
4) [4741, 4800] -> 39.5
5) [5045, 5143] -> 2.3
